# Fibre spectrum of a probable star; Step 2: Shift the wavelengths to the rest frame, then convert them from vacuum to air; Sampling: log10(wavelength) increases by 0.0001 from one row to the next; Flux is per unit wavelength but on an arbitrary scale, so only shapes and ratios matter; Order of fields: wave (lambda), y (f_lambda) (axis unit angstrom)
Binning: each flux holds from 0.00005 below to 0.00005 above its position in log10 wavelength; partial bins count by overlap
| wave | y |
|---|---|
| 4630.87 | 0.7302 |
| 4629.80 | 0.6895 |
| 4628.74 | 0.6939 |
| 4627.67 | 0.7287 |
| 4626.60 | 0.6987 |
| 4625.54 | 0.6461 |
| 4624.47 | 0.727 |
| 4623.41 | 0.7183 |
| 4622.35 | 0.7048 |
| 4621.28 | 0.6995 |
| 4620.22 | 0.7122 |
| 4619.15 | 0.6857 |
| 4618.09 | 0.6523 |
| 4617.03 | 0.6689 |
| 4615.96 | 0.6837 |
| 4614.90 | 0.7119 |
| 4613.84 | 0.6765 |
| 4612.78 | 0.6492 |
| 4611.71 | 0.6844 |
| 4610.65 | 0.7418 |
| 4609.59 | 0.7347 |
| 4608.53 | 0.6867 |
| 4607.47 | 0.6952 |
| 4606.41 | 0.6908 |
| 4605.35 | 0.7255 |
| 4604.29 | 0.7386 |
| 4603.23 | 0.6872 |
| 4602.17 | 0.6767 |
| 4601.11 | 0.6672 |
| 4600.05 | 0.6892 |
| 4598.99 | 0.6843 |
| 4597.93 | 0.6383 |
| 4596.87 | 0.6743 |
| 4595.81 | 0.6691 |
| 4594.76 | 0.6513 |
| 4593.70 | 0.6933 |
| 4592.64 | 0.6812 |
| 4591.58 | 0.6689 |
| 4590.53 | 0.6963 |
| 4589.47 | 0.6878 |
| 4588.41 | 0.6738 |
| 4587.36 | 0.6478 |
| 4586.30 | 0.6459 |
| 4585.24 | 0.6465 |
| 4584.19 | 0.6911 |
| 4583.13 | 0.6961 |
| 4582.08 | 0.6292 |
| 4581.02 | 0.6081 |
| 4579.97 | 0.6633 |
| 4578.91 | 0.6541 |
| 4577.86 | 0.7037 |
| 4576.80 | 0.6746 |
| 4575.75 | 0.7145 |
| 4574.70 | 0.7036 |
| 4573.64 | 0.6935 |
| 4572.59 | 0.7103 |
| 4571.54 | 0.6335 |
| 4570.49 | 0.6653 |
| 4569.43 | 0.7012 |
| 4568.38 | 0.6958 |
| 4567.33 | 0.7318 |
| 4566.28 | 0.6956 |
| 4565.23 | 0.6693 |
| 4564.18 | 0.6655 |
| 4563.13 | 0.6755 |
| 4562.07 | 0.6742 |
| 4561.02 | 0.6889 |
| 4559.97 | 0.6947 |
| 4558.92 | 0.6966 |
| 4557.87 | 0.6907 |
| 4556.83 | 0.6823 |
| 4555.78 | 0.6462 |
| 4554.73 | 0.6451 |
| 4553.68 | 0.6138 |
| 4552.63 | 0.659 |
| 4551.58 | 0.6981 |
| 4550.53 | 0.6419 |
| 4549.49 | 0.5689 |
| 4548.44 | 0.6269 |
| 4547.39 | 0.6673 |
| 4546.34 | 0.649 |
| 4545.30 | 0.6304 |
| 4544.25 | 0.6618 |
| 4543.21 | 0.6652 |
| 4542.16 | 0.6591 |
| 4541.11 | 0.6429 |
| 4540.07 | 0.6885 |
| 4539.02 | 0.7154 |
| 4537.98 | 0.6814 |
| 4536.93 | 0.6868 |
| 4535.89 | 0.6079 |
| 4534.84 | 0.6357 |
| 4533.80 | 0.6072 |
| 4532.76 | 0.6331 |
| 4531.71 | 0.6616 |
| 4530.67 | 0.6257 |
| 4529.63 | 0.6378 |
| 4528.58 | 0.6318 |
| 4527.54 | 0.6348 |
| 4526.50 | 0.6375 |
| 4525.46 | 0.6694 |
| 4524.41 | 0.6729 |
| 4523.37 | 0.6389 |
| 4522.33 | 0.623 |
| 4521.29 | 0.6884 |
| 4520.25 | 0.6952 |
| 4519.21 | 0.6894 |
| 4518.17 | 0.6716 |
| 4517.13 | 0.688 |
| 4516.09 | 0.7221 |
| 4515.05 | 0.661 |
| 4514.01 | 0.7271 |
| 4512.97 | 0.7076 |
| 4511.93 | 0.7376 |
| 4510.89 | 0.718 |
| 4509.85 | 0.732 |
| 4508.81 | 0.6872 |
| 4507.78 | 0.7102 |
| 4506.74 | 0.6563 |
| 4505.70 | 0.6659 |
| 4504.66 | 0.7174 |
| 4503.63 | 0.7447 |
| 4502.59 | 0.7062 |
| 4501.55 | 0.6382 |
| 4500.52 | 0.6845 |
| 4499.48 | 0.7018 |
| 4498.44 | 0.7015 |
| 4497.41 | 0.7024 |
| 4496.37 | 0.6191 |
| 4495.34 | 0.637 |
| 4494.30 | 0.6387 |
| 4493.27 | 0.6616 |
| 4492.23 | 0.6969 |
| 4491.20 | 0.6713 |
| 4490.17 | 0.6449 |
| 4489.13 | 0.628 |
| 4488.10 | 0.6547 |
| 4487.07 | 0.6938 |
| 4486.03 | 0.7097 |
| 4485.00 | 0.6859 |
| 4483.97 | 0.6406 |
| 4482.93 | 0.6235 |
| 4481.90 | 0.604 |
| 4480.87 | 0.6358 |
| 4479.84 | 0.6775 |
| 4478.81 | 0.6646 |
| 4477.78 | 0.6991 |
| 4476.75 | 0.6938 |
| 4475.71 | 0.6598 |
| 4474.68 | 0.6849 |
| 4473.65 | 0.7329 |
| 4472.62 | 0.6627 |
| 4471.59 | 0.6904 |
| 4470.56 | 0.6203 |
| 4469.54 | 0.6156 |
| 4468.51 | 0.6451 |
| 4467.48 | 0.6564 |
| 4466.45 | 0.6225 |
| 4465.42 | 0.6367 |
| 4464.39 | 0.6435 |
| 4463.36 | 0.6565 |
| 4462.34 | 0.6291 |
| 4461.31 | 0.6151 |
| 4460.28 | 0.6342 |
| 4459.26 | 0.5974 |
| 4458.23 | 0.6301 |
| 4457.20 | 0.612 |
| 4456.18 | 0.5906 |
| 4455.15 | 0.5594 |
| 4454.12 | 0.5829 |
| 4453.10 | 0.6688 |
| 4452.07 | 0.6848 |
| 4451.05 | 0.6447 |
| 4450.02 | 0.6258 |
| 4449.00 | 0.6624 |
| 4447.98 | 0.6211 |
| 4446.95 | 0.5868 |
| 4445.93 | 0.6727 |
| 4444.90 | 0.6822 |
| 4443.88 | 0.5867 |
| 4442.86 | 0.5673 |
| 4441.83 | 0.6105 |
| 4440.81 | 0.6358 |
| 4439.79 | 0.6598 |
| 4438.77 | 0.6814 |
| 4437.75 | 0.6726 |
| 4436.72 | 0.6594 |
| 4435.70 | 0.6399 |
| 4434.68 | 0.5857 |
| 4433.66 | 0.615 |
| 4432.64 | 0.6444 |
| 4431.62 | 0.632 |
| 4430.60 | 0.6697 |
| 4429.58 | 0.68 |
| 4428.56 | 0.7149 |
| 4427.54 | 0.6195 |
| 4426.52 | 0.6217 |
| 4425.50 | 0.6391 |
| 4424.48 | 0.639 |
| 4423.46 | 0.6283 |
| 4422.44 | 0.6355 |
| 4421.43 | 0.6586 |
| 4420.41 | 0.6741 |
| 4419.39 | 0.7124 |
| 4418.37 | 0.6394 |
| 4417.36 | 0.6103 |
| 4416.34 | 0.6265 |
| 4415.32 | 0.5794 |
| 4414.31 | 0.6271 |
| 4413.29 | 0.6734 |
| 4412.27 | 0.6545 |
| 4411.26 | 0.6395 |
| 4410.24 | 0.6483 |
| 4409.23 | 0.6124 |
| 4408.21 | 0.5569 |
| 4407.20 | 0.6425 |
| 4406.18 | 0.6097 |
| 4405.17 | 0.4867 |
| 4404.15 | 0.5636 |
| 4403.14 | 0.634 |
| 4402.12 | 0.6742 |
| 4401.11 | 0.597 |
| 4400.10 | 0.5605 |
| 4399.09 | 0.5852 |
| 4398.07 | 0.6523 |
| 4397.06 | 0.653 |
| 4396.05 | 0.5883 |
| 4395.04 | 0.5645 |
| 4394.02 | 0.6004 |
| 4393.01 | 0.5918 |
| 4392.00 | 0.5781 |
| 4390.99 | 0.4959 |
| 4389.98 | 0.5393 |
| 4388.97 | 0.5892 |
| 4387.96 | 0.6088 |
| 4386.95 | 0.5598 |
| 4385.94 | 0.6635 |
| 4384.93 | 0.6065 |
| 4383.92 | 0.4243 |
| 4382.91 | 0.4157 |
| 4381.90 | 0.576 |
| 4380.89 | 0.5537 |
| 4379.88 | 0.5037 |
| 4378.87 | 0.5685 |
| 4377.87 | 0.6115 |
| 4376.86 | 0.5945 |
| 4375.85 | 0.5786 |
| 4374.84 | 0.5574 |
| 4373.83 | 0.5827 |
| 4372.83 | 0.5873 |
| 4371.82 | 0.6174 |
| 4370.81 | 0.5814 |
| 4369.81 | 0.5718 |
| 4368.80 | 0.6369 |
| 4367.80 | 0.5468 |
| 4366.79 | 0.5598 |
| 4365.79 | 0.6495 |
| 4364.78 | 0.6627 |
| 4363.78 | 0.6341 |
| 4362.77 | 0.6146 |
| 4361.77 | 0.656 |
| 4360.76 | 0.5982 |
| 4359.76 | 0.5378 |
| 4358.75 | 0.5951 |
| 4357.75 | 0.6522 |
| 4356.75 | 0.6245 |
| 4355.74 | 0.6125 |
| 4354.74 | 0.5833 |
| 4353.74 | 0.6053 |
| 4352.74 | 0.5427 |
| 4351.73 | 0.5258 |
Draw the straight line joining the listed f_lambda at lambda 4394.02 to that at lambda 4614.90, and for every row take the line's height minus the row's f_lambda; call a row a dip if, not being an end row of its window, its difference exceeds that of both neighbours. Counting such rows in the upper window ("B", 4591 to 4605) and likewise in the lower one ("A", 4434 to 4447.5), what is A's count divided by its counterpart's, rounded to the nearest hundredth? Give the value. 0.33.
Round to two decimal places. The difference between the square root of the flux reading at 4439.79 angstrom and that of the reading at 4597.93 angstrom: 0.01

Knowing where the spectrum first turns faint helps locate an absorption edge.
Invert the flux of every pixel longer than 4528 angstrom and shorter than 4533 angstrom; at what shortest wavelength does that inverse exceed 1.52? 4528.58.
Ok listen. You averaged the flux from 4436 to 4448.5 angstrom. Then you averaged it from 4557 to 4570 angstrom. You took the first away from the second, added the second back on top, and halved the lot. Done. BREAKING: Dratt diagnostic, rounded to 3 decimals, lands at 0.372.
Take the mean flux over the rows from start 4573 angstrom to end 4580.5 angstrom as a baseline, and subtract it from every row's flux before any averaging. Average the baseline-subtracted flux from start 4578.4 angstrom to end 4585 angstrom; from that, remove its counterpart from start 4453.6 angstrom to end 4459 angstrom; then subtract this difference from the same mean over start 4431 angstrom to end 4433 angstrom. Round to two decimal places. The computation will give -0.11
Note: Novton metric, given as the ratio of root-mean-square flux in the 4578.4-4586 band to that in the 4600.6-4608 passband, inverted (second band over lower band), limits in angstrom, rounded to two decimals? 1.06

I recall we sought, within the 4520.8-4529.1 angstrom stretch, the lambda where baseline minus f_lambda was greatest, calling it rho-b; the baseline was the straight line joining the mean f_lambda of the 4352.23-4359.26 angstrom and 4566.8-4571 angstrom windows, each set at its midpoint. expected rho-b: 4522.33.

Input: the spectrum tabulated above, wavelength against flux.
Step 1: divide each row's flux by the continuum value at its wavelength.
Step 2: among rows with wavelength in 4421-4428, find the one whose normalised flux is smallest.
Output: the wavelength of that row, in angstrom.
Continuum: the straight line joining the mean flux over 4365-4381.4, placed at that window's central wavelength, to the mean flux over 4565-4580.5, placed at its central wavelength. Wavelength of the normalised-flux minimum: 4427.54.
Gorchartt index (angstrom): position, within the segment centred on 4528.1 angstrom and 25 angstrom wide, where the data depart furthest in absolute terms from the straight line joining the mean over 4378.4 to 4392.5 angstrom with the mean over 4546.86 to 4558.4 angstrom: 4516.09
